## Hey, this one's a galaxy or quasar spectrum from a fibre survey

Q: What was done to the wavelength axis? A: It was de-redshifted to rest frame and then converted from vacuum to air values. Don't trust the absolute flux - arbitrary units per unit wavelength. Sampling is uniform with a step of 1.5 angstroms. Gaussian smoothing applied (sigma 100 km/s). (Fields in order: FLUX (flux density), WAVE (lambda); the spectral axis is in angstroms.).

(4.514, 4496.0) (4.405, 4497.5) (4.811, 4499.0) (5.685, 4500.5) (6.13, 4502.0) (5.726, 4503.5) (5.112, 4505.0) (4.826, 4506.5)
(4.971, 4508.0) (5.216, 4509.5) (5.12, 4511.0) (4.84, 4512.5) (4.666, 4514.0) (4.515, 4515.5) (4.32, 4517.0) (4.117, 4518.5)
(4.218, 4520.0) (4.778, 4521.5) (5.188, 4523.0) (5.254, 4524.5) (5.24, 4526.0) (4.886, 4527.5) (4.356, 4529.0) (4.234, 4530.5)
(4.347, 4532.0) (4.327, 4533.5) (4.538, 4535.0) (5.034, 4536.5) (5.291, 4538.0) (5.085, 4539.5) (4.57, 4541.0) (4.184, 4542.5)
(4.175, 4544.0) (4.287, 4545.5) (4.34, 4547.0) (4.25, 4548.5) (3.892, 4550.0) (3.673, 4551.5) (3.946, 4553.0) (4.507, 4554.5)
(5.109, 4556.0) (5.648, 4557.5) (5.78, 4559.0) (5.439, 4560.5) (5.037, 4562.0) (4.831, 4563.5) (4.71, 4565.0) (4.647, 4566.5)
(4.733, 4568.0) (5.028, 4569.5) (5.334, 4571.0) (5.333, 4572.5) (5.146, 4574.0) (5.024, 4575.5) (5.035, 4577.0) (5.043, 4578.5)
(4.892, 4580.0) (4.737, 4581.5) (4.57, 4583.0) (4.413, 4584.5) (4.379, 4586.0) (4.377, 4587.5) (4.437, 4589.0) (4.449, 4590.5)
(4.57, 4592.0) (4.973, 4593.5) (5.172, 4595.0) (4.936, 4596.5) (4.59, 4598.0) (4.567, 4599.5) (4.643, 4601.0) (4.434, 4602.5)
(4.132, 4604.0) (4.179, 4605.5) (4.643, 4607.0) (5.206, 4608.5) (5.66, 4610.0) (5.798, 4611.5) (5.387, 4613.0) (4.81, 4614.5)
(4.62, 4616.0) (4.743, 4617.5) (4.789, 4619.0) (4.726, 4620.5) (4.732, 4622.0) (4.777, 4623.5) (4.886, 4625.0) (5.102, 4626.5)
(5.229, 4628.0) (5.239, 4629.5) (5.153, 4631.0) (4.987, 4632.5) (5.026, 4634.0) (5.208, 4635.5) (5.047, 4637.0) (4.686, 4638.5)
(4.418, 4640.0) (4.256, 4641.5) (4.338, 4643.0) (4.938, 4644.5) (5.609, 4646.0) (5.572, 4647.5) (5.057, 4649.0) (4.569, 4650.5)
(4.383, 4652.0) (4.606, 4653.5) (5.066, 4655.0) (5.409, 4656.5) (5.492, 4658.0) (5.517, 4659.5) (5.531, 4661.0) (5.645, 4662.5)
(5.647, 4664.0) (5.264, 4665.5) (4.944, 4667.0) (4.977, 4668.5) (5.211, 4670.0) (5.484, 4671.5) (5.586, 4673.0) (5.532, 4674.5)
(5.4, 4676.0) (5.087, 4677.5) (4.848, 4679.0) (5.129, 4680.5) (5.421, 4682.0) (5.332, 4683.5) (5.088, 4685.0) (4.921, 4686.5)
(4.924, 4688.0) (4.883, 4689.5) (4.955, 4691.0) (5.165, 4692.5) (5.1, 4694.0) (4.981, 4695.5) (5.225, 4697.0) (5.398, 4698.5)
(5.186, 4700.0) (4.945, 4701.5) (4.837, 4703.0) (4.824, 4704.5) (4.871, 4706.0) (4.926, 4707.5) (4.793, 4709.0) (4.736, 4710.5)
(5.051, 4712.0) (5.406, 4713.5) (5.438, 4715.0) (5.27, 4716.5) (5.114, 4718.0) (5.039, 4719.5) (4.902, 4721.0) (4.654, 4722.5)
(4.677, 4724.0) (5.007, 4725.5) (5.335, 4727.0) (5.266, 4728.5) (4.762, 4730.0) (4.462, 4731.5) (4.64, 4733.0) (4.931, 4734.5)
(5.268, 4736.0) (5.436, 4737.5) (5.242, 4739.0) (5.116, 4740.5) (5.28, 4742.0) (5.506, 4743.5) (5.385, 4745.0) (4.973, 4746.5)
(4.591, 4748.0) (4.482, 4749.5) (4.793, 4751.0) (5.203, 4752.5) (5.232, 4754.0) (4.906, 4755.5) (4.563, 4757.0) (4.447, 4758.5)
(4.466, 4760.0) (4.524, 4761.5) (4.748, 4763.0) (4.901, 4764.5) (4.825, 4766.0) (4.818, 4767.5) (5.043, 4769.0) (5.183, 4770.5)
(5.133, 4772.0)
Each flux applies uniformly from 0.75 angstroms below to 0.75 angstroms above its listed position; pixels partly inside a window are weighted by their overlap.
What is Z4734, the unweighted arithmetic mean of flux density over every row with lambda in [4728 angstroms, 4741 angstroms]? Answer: 5.01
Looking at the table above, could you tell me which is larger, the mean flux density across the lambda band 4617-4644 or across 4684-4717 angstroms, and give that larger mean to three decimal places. 5.042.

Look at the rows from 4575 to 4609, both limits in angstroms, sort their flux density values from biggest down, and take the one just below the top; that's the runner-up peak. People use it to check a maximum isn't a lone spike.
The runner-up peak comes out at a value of 5.172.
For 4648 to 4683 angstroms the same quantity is 5.645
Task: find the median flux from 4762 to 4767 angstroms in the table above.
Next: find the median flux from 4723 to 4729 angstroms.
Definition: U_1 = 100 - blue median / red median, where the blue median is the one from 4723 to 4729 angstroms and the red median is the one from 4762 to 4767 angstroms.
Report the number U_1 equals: 98.9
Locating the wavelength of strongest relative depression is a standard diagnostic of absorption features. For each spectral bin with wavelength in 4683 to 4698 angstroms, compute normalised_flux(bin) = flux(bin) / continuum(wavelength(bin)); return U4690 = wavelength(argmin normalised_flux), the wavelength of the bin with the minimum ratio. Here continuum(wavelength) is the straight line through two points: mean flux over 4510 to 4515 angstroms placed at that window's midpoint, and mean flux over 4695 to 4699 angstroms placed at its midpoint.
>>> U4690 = 4689.5 angstroms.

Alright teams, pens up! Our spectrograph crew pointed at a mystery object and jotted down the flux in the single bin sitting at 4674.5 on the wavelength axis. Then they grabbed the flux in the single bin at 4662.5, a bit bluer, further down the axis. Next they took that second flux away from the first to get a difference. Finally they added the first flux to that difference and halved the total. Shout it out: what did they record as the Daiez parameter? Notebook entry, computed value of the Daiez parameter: 2.71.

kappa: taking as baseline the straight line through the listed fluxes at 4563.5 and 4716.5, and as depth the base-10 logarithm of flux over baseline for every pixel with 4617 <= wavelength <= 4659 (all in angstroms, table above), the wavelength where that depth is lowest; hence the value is 4641.5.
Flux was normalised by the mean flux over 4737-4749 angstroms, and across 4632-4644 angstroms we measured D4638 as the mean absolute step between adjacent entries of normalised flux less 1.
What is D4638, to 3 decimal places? 0.035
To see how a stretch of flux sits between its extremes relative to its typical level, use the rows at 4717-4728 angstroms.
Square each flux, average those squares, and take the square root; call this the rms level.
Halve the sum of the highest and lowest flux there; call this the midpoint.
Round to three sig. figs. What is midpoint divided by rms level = 1.01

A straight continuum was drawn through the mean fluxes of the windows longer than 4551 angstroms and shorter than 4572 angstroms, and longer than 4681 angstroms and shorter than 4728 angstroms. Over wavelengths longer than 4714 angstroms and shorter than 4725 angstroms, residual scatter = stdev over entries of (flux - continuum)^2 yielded 0.07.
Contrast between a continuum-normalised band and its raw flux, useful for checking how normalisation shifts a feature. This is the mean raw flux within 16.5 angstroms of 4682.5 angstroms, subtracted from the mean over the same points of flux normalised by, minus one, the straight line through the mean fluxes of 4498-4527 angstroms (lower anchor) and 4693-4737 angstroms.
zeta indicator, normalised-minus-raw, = -5.13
